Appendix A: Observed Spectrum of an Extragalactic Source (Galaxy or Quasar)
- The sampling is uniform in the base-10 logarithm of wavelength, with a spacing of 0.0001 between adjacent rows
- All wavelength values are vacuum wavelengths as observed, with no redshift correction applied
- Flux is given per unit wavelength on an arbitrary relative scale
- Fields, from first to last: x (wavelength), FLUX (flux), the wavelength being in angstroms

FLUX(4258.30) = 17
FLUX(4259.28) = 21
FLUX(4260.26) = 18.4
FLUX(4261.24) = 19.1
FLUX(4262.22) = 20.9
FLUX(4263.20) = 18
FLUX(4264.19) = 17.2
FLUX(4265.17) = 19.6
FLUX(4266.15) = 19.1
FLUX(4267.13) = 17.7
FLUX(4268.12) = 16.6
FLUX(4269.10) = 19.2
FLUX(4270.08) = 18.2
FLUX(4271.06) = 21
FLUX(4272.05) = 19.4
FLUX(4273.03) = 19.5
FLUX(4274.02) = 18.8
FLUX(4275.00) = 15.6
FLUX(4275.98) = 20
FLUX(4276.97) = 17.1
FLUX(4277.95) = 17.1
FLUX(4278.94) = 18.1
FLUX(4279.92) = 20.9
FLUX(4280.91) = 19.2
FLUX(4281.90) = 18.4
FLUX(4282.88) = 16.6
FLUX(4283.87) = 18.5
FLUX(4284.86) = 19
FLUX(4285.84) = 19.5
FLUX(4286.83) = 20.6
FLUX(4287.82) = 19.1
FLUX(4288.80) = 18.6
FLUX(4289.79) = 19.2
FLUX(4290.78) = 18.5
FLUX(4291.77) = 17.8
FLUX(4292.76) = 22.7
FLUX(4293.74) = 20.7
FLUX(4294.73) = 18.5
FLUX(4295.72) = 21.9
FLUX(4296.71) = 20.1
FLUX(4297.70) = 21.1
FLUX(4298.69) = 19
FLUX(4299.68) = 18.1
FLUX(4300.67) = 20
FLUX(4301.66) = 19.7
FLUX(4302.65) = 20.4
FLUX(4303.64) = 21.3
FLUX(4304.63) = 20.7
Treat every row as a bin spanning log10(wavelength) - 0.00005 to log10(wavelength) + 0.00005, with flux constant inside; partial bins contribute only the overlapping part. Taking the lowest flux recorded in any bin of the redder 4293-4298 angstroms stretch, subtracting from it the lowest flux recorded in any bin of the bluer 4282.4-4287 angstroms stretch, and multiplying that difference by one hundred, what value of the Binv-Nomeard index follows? 190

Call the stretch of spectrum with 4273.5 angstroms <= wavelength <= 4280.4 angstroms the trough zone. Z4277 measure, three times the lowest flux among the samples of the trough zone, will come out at 46.8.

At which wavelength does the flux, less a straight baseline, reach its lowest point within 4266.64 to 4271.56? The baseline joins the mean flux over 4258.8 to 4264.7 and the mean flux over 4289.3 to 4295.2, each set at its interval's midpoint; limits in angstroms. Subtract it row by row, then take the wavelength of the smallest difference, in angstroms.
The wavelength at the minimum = 4268.12 angstroms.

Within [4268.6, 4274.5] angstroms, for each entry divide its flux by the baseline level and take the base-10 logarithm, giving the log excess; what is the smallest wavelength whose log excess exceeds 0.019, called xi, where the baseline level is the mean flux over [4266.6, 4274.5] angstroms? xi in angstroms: 4271.06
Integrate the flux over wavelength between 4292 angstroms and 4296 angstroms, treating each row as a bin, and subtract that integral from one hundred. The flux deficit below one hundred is 17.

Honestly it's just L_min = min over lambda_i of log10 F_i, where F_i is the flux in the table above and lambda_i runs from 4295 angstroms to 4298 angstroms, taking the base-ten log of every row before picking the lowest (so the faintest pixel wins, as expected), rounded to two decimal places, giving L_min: 1.30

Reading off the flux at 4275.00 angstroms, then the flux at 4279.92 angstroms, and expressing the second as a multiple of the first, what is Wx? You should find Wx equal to 1.34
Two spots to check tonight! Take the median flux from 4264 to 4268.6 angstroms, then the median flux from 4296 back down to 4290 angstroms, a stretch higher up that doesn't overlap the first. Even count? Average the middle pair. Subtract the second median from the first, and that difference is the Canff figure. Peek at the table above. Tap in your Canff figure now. -1.9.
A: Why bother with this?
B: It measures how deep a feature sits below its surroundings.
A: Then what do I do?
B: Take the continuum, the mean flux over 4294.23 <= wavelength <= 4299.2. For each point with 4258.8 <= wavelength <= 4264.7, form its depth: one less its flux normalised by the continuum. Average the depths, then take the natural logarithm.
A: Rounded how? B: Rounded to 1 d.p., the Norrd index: -3.0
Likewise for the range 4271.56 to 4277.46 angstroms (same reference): -2.5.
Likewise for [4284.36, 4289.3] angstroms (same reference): -3.3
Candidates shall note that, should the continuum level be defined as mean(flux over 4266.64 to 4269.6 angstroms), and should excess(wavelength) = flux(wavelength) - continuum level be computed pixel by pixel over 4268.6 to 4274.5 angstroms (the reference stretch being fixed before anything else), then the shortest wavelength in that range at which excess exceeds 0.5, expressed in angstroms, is 4269.10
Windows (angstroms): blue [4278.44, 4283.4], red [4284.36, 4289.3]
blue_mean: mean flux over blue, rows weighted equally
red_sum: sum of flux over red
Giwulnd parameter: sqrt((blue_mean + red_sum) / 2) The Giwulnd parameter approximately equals 7.60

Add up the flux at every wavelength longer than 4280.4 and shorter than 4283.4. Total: 54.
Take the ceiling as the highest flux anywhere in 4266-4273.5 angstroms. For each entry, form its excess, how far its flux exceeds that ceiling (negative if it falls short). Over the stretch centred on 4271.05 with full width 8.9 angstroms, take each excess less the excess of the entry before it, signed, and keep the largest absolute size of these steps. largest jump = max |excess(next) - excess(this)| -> 3.2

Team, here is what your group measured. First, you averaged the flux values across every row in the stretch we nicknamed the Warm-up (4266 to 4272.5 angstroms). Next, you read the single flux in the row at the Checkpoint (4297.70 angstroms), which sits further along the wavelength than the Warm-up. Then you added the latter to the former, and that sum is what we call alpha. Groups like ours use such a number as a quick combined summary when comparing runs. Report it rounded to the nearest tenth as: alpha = 39.8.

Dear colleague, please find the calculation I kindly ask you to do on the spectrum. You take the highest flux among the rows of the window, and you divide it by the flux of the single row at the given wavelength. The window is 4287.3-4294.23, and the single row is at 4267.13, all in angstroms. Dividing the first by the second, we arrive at 1.28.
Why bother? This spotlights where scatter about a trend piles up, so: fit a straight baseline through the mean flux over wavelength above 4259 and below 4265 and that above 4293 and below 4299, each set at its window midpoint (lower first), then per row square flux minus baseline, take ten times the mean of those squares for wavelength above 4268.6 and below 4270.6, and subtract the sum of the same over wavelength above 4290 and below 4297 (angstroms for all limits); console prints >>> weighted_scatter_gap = -13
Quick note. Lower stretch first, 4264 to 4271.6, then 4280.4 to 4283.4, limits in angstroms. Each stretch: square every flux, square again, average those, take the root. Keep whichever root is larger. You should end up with 350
